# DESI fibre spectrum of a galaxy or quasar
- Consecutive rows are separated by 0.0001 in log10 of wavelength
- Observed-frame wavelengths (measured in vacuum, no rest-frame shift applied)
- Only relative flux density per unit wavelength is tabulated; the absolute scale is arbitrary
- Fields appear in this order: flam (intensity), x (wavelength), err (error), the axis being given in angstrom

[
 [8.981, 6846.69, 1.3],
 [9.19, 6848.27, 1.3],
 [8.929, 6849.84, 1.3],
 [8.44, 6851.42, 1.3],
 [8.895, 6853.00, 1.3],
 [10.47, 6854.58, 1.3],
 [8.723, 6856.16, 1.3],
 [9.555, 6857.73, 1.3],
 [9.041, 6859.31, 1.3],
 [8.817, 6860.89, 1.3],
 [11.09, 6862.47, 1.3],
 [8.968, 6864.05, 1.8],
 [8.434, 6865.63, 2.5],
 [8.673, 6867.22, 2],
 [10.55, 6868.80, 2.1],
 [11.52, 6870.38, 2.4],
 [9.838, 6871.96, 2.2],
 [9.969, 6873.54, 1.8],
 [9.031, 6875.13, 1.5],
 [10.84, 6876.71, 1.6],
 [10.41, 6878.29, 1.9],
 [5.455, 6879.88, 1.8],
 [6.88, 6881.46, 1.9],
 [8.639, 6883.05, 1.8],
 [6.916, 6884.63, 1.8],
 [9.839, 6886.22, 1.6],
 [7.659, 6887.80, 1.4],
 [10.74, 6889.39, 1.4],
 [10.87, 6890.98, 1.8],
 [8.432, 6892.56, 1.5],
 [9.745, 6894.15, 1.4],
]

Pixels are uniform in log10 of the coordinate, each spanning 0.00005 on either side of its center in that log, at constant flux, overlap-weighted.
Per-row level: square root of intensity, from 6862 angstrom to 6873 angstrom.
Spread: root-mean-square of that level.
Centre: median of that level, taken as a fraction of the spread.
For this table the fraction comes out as 1.00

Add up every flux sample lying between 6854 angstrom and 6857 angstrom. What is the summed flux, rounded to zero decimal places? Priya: 19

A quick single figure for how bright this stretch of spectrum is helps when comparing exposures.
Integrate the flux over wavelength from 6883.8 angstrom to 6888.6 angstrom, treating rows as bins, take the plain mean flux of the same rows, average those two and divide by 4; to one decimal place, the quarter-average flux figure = 5.9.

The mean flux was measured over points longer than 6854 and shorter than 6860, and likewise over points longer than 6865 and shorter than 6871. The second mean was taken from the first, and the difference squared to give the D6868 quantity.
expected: 0.1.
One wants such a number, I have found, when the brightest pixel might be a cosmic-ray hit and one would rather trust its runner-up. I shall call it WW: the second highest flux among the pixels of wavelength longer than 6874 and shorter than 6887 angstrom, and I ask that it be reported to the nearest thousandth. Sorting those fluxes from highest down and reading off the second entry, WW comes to 10.410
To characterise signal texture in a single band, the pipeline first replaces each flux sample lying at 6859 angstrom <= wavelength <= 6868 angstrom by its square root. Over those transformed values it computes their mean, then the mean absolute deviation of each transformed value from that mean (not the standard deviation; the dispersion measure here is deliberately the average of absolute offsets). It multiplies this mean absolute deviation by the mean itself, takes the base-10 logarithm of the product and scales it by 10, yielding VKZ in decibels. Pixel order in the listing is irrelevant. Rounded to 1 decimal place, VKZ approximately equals -5.1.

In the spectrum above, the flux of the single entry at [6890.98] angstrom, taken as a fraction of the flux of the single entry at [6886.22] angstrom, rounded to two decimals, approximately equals 1.10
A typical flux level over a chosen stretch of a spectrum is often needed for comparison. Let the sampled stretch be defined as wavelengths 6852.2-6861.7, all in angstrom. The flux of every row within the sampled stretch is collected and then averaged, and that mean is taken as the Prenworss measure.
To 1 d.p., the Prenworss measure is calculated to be 9.3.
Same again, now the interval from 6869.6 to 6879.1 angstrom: 10.3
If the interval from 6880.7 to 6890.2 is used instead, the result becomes 8.4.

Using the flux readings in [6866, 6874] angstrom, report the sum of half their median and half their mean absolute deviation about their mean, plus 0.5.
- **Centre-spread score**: 5.85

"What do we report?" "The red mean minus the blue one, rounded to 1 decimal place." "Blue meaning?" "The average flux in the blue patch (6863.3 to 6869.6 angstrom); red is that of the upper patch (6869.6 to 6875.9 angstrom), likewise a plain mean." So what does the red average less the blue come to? 0.9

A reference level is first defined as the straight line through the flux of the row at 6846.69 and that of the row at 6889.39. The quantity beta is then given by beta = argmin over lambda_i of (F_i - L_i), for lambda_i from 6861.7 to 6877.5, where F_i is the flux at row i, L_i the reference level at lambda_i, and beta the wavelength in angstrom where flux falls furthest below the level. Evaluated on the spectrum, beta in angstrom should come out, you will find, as 6865.63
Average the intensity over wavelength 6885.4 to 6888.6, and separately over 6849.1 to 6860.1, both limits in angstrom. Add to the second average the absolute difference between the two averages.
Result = 9.6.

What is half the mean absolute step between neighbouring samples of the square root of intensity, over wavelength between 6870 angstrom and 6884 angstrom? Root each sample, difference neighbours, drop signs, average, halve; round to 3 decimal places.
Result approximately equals 0.142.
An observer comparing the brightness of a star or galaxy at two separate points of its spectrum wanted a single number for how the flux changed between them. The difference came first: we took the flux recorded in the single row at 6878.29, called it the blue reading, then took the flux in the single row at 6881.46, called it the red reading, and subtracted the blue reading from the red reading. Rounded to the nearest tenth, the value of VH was -3.5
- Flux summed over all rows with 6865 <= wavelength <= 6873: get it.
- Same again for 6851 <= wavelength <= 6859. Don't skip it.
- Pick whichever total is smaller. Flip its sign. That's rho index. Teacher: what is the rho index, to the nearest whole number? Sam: -46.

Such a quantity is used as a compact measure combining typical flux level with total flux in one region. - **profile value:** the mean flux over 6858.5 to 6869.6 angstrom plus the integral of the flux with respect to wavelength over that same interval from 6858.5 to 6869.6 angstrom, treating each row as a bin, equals 113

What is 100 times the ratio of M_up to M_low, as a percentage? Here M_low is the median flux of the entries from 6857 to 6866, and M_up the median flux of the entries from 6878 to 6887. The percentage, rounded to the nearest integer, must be 86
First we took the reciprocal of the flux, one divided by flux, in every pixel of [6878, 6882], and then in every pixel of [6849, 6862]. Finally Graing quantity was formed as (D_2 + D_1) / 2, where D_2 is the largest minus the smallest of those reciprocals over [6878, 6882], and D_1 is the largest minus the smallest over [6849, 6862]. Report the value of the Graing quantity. 0.055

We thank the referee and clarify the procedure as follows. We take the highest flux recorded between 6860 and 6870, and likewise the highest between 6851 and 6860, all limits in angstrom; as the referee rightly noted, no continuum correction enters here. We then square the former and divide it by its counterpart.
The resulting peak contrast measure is 11.7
